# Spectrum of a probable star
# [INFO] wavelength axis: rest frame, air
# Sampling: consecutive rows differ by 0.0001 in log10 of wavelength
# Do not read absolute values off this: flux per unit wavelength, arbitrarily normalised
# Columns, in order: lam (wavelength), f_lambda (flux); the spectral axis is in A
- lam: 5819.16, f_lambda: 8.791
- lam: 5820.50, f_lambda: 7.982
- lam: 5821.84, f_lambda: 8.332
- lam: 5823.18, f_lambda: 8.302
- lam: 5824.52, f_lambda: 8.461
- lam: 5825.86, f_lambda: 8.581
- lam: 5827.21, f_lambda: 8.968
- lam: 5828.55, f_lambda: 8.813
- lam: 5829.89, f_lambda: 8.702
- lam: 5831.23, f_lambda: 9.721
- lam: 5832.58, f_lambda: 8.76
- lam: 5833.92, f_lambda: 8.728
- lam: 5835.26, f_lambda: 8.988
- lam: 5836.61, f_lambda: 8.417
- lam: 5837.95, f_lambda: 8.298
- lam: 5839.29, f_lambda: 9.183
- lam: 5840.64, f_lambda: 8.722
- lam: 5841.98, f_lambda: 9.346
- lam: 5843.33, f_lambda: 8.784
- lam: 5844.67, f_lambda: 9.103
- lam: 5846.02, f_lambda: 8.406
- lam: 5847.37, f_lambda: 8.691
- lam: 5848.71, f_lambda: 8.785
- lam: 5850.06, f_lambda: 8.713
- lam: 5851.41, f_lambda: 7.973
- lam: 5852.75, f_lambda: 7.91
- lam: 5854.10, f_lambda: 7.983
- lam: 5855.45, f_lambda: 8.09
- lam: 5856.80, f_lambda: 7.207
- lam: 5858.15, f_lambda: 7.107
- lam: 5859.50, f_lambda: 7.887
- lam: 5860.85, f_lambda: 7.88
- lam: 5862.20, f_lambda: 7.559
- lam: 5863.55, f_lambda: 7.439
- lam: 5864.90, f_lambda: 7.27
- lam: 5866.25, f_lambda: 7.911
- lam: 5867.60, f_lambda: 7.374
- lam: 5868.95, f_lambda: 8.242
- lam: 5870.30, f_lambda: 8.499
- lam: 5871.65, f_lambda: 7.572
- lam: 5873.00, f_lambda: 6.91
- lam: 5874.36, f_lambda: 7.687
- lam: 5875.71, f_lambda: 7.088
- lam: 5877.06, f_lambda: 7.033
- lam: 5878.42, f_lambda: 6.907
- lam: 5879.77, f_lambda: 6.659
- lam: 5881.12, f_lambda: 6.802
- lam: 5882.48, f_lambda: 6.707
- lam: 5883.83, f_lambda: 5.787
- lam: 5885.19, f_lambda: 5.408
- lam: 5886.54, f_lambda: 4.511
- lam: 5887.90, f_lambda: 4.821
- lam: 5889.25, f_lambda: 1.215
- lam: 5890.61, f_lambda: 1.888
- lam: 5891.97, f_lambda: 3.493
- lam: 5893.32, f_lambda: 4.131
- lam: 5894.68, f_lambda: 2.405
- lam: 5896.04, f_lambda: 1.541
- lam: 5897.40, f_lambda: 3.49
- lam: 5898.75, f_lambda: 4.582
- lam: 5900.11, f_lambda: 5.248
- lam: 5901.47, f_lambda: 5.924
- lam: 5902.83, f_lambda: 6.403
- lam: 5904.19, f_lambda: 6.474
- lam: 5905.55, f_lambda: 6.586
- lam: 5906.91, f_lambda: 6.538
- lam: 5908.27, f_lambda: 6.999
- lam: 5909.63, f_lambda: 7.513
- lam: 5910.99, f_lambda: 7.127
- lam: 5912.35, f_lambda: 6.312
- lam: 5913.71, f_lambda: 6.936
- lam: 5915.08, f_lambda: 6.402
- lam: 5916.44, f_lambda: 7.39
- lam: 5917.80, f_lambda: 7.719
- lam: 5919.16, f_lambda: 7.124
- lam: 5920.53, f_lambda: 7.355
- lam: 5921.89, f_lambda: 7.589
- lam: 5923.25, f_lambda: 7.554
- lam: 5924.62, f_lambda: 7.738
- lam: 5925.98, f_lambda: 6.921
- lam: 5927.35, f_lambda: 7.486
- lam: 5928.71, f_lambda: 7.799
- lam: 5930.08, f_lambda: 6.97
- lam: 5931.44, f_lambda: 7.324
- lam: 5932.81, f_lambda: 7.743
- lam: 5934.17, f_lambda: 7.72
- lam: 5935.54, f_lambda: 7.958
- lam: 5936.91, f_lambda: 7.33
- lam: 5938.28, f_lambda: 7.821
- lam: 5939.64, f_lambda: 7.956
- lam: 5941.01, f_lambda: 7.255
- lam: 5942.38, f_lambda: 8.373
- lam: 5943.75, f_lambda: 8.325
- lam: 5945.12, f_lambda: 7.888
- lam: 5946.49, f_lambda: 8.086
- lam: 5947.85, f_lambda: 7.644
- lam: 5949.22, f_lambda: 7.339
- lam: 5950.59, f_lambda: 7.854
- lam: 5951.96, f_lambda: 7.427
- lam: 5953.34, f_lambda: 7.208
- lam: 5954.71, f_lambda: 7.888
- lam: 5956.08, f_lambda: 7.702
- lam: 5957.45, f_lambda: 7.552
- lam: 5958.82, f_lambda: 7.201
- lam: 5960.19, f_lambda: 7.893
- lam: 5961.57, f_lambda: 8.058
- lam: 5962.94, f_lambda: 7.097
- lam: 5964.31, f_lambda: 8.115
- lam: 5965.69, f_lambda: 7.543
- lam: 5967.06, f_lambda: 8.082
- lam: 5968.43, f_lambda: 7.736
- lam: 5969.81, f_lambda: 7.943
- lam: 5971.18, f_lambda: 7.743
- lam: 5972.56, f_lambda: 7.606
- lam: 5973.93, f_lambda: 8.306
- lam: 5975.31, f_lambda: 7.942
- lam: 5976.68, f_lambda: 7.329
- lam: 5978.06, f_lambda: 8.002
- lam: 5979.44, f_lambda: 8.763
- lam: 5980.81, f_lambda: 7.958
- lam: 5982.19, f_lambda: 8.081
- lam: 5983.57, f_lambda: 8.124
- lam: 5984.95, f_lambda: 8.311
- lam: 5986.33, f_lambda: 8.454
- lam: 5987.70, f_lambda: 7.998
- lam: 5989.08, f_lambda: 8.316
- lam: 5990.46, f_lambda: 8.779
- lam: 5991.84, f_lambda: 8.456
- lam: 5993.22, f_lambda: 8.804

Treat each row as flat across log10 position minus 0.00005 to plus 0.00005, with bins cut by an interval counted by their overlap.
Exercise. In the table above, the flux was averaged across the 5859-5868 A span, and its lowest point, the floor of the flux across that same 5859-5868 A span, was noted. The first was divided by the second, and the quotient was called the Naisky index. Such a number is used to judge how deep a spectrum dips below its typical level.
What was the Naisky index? 1.05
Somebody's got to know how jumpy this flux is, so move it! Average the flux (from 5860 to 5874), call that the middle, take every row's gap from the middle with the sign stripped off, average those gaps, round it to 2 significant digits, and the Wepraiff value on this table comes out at 0.37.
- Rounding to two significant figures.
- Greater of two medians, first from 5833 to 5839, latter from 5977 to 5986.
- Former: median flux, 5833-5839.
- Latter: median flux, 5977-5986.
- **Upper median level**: 8.6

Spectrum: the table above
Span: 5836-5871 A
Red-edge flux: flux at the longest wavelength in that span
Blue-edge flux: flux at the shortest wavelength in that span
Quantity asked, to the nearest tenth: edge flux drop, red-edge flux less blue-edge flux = 0.1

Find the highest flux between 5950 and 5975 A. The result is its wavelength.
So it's 5973.93 A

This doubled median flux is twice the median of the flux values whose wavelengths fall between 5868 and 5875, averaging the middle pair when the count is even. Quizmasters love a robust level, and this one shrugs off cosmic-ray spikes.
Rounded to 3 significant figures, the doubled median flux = 15.4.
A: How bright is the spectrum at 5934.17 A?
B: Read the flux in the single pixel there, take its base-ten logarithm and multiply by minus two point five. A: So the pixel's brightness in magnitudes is -2.22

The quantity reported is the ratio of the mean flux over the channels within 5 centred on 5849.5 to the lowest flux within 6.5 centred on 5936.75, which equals 1.2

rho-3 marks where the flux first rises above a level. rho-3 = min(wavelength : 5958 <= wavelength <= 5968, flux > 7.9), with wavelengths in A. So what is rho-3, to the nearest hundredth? 5961.57 A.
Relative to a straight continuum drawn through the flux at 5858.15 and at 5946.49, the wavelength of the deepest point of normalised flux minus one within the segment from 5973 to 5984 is 5976.68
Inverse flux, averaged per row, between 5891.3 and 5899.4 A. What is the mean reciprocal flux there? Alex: 0.350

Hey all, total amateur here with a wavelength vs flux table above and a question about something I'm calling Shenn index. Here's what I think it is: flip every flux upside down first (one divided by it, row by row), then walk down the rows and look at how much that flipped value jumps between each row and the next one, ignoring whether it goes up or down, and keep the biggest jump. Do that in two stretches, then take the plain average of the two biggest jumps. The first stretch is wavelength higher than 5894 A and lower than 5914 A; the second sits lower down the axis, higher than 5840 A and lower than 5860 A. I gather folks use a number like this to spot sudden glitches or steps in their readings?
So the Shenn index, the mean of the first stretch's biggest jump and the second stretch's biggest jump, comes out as 0.19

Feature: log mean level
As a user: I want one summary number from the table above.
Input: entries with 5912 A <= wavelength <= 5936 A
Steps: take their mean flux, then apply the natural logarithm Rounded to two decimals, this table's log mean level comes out 1.99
